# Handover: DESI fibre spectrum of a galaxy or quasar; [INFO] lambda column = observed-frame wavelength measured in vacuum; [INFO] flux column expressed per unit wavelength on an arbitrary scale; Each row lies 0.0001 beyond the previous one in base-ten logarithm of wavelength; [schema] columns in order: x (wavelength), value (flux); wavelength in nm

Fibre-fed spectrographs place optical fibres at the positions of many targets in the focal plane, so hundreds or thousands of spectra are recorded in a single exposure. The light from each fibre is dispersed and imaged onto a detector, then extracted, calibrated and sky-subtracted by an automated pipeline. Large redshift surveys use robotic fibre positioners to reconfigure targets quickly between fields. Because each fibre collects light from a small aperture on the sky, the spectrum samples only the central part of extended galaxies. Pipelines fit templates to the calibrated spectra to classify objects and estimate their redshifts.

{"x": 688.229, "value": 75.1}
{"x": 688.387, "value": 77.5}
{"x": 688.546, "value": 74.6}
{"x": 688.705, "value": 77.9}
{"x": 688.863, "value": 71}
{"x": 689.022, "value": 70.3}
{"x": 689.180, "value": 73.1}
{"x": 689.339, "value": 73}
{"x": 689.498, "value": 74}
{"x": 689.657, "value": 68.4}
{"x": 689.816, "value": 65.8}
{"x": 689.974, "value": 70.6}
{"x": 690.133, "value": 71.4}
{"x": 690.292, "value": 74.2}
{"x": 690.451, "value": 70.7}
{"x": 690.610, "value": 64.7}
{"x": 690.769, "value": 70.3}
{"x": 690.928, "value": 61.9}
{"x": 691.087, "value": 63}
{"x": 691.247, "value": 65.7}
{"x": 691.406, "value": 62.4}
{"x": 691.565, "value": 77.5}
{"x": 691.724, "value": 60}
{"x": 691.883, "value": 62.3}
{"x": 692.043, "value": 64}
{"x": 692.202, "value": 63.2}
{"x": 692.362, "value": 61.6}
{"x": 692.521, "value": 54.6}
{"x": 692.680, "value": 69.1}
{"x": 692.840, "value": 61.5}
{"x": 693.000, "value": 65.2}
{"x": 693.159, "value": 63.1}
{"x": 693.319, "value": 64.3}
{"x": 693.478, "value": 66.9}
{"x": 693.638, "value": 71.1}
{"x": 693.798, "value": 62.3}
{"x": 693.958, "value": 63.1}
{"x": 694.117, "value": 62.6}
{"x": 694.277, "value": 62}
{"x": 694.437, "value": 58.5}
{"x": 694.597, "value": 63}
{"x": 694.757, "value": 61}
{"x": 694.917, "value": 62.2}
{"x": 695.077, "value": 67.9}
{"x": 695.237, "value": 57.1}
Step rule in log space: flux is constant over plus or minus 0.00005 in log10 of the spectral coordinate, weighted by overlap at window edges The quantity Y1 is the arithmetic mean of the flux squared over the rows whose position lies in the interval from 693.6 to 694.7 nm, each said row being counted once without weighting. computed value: 4010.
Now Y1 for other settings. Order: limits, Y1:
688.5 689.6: 5395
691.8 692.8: 3920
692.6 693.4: 4185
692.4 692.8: 3878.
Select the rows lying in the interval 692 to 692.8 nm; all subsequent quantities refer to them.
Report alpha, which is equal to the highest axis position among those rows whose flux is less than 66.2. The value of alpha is 692.521 nm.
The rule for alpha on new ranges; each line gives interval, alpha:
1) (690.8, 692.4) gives 692.362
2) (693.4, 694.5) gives 694.437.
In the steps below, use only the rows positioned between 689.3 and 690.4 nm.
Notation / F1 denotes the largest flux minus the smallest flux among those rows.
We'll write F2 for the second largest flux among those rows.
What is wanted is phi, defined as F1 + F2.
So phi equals 82.4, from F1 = 8.4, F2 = 74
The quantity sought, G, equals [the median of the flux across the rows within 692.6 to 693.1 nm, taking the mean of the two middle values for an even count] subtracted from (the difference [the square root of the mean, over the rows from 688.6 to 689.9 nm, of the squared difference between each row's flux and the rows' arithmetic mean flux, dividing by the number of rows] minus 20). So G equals -81.7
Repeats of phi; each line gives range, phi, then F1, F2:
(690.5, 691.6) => 85.9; 15.6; 70.3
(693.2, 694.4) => 76.0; 9.1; 66.9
